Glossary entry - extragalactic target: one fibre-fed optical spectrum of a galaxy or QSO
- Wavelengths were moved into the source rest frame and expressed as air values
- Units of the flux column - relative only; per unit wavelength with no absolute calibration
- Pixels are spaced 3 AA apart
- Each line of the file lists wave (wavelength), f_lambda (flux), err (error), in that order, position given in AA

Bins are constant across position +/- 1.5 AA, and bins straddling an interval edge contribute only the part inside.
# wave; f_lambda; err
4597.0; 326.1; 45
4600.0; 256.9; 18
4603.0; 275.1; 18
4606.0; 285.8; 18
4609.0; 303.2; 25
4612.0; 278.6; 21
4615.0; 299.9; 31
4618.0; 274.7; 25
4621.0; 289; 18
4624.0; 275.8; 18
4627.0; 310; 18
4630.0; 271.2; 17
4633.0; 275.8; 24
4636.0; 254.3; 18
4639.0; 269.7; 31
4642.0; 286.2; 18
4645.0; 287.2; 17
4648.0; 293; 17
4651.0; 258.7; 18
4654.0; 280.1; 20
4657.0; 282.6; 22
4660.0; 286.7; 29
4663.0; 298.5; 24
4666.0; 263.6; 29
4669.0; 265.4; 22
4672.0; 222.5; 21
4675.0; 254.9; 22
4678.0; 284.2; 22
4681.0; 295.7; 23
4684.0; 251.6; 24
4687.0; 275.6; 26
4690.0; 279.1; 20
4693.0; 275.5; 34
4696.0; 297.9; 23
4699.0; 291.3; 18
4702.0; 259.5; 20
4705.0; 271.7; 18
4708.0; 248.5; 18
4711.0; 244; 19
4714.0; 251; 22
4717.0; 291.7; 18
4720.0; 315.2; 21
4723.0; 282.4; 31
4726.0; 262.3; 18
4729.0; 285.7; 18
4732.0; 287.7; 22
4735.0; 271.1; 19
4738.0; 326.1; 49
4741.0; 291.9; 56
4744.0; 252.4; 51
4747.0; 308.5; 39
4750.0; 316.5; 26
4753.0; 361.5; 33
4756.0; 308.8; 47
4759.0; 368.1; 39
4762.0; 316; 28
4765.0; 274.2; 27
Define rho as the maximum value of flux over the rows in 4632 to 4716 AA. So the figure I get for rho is 298.5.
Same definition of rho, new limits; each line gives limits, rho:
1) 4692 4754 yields 361.5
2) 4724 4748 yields 326.1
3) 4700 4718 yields 291.7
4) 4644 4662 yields 293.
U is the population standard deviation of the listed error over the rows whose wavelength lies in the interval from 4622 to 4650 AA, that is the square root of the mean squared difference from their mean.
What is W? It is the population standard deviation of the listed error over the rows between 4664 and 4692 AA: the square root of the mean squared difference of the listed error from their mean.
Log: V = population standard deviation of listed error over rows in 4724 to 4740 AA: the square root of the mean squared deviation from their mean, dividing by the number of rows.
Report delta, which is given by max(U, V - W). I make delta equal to 9.37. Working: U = 4.5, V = 12.0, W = 2.6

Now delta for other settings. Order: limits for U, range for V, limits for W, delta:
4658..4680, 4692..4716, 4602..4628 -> 3.18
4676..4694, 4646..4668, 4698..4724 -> 4.49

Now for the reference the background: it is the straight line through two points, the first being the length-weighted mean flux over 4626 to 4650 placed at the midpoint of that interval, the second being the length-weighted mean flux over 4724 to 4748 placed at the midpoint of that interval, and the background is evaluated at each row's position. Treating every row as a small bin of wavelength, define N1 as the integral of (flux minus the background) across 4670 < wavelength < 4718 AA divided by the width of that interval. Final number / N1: -15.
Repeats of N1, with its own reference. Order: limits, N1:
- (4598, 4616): 6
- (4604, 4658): 2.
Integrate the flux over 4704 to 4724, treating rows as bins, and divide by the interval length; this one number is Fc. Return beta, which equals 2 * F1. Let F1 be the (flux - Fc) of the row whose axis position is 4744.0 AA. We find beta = -39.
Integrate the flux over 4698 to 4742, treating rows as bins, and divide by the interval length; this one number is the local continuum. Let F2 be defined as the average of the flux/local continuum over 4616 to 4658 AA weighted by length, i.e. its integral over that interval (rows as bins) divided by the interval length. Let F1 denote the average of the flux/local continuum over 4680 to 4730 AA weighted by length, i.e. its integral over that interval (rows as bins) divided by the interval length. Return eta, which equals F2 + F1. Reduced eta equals 1.99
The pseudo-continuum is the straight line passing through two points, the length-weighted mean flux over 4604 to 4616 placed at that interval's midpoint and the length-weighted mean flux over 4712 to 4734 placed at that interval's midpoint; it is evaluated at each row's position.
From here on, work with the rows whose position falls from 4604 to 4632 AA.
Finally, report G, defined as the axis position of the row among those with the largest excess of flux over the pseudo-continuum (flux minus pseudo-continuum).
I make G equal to 4627.0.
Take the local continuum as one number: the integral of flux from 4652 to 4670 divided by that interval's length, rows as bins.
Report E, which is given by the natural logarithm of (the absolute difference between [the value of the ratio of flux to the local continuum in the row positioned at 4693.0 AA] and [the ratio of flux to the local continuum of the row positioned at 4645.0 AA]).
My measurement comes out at -3.2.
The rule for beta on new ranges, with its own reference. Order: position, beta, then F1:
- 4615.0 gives 56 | 28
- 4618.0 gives 6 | 3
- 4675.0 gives -34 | -17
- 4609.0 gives 63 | 31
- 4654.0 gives 17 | 8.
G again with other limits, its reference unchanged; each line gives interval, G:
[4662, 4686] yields 4663.0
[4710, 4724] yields 4720.0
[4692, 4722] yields 4720.0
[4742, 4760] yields 4759.0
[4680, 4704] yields 4696.0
